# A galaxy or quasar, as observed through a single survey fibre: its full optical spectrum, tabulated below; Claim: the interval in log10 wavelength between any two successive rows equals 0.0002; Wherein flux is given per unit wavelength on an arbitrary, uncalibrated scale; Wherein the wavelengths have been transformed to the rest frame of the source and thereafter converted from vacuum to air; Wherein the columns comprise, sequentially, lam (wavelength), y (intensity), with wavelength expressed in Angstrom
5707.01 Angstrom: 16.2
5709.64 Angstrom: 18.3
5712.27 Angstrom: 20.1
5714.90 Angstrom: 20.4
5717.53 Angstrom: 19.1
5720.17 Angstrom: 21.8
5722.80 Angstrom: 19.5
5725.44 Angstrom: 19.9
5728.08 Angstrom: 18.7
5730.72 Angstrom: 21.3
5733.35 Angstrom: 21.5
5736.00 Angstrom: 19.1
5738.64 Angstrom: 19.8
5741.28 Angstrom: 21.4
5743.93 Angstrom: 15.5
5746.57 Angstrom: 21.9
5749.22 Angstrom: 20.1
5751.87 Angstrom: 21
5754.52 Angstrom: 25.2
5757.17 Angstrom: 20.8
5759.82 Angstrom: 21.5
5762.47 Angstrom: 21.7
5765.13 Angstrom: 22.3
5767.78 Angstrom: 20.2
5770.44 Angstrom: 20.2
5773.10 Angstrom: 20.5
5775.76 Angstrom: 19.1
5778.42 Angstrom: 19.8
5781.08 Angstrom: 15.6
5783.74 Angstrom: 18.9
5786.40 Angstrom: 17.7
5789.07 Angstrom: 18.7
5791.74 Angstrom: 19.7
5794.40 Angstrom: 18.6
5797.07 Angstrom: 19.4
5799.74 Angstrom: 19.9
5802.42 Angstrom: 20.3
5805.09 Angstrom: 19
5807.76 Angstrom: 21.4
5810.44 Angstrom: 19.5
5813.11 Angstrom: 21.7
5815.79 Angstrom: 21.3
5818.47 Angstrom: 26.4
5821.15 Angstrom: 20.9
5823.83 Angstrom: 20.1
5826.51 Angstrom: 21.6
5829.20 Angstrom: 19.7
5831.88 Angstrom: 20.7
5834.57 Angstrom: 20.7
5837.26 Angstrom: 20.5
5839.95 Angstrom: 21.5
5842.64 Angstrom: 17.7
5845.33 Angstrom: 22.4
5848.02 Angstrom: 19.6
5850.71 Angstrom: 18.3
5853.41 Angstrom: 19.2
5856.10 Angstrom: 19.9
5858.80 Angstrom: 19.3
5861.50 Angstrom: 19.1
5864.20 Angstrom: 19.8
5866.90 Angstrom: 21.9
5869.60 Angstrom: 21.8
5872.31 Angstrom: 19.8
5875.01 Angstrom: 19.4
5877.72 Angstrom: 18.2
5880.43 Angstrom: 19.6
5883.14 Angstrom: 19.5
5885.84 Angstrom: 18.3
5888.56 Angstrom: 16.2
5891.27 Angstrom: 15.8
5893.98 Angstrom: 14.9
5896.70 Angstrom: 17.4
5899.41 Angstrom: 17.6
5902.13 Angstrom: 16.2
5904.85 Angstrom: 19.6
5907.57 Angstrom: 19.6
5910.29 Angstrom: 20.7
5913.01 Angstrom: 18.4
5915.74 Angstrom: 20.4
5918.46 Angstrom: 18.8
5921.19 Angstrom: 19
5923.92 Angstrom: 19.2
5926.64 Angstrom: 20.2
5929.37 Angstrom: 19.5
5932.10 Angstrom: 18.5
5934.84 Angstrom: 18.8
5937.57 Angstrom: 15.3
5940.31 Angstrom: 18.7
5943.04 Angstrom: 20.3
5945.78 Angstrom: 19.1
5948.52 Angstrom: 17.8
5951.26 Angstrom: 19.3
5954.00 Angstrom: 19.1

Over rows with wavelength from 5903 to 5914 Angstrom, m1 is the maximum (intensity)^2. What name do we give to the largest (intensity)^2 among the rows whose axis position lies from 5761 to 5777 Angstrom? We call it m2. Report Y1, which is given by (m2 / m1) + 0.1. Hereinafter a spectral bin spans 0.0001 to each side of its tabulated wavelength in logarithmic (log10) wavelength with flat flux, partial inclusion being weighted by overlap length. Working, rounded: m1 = 428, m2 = 497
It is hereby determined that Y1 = 1.26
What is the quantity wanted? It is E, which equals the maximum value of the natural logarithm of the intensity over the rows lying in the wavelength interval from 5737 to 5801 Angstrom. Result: 3.23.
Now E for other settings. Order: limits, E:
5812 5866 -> 3.27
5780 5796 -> 2.98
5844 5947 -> 3.11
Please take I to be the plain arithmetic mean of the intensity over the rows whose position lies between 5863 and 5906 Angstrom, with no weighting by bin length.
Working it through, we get 18.5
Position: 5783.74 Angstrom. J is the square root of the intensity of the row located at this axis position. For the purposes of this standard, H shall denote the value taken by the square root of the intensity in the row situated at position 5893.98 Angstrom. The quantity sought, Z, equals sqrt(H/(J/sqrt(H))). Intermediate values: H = 3.9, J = 4.35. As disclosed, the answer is 1.32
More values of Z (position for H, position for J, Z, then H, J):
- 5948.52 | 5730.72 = 1.37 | 4.2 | 4.62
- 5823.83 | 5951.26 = 1.47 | 4.5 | 4.39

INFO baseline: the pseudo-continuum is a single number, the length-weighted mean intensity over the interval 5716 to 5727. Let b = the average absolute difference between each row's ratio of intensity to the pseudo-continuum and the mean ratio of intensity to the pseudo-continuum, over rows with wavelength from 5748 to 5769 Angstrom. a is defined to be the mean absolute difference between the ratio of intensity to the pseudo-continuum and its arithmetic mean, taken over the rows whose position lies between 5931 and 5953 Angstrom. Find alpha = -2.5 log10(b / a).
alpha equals -0.14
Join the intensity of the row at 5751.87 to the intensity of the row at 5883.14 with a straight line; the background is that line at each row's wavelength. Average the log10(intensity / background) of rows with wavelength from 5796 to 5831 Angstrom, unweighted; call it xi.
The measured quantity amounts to 0.010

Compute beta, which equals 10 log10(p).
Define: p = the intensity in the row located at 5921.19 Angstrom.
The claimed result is 12.8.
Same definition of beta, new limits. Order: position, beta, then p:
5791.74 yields 12.9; 19.7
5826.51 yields 13.3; 21.6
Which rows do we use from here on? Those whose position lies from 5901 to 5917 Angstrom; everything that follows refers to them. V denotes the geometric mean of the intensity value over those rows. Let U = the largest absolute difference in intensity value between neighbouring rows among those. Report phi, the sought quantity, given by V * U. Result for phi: 65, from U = 3.4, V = 19.1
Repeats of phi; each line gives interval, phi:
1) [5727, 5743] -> 53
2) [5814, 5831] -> 119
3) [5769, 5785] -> 80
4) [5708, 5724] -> 54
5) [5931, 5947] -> 64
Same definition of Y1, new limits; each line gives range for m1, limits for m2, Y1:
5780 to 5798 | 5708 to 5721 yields 1.32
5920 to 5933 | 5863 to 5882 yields 1.28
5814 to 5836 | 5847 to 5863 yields 0.67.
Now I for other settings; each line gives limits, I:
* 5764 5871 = 20.1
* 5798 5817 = 20.4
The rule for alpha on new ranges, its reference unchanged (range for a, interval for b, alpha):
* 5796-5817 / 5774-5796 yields -0.08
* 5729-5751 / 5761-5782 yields 0.11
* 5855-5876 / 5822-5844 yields 0.00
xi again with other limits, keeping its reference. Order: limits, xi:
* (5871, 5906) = -0.038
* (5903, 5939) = -0.001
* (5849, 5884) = -0.001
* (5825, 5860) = 0.002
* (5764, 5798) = -0.031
